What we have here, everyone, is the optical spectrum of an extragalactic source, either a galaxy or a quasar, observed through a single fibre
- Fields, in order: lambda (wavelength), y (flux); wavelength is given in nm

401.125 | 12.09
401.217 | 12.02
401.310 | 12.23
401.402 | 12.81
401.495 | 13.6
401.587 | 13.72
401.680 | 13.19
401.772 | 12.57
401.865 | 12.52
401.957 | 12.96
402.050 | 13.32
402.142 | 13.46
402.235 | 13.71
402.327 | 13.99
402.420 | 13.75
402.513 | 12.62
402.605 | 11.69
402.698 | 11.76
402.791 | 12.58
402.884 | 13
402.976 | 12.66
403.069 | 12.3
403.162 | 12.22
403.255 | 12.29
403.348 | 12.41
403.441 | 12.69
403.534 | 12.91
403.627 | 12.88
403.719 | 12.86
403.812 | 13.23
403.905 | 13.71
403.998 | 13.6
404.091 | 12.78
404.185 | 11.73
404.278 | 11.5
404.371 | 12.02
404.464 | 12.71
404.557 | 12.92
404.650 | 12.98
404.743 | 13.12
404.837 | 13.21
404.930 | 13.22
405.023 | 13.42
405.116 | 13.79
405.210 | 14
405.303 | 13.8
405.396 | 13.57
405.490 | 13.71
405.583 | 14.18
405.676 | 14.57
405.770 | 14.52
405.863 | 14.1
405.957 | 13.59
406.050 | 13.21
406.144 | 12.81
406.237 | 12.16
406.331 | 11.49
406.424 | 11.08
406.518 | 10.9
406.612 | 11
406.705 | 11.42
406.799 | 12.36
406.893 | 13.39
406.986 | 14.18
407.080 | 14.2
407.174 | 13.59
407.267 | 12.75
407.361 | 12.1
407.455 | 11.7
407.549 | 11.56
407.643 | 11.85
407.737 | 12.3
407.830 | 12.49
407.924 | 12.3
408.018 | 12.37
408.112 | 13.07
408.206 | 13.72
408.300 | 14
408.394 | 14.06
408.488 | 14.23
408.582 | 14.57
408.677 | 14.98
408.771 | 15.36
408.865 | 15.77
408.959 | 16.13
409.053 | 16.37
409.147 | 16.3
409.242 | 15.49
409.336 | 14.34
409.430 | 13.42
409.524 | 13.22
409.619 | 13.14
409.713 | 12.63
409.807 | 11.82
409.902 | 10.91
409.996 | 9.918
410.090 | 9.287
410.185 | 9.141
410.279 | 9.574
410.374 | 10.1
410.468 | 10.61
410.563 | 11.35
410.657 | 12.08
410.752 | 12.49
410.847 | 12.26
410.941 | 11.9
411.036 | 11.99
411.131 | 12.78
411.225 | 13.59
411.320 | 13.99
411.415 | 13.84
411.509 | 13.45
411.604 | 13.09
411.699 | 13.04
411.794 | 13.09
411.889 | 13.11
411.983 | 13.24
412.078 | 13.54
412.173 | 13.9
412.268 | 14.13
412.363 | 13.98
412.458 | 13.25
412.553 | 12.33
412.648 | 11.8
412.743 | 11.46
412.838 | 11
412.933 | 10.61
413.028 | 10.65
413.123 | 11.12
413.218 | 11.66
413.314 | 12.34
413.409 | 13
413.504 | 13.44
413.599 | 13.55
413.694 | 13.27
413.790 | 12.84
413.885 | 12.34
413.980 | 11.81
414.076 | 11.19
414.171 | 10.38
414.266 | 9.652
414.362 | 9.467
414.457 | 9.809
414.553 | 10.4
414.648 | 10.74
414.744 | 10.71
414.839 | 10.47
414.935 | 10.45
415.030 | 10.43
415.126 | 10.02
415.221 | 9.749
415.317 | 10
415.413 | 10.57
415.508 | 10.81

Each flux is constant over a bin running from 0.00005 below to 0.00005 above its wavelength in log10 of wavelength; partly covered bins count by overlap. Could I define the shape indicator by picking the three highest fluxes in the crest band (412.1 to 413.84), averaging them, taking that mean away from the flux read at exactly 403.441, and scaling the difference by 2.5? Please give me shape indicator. -3.3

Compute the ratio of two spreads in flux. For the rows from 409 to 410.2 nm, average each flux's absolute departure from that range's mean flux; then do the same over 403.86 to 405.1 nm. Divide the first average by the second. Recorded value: 3.7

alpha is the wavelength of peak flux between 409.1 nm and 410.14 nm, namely 409.147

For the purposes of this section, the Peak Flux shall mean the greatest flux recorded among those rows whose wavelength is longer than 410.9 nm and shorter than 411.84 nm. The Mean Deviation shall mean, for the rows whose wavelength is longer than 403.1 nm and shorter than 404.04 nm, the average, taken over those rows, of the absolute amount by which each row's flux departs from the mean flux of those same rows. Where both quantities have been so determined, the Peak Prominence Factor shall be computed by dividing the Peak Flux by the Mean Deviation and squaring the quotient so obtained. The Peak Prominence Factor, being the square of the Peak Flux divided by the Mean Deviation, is 1314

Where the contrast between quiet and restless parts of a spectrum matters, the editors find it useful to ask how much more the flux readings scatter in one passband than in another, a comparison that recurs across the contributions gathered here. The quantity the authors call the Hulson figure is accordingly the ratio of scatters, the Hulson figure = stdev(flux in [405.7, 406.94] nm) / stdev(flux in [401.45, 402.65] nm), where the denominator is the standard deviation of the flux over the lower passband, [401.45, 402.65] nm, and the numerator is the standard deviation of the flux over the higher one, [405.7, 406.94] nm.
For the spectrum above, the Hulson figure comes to 1.9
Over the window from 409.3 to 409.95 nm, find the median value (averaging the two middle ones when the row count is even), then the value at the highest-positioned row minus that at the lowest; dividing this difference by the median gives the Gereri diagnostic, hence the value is -0.26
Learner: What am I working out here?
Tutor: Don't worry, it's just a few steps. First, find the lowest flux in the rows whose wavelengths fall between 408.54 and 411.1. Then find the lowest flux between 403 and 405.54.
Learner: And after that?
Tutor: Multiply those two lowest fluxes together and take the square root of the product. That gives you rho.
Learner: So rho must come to 10.3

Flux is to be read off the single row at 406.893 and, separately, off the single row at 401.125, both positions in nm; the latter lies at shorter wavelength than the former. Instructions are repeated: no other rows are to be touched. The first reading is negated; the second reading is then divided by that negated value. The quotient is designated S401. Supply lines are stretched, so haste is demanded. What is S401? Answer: -0.90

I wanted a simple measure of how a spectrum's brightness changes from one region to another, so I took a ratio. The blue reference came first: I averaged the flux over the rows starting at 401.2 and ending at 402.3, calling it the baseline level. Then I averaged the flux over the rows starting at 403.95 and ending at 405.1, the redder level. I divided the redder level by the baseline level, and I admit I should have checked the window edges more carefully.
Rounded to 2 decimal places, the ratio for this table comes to 0.98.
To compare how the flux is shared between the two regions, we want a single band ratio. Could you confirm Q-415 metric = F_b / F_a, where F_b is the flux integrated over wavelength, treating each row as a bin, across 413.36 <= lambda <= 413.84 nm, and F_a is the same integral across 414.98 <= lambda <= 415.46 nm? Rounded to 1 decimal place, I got 1.3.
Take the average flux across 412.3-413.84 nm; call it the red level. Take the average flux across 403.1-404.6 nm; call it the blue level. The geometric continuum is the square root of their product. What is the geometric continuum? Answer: 12.5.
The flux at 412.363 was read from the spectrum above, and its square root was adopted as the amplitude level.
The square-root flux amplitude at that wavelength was 3.739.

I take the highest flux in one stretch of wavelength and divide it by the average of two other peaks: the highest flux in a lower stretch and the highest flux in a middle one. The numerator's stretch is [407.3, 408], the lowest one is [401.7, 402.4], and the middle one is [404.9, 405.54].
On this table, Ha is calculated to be 0.892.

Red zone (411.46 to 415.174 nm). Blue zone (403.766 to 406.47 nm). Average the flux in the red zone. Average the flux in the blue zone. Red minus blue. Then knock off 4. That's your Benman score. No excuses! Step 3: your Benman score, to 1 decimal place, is -5.2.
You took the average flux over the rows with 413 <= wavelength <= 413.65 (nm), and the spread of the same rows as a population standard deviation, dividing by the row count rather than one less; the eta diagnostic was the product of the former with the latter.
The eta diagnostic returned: 13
